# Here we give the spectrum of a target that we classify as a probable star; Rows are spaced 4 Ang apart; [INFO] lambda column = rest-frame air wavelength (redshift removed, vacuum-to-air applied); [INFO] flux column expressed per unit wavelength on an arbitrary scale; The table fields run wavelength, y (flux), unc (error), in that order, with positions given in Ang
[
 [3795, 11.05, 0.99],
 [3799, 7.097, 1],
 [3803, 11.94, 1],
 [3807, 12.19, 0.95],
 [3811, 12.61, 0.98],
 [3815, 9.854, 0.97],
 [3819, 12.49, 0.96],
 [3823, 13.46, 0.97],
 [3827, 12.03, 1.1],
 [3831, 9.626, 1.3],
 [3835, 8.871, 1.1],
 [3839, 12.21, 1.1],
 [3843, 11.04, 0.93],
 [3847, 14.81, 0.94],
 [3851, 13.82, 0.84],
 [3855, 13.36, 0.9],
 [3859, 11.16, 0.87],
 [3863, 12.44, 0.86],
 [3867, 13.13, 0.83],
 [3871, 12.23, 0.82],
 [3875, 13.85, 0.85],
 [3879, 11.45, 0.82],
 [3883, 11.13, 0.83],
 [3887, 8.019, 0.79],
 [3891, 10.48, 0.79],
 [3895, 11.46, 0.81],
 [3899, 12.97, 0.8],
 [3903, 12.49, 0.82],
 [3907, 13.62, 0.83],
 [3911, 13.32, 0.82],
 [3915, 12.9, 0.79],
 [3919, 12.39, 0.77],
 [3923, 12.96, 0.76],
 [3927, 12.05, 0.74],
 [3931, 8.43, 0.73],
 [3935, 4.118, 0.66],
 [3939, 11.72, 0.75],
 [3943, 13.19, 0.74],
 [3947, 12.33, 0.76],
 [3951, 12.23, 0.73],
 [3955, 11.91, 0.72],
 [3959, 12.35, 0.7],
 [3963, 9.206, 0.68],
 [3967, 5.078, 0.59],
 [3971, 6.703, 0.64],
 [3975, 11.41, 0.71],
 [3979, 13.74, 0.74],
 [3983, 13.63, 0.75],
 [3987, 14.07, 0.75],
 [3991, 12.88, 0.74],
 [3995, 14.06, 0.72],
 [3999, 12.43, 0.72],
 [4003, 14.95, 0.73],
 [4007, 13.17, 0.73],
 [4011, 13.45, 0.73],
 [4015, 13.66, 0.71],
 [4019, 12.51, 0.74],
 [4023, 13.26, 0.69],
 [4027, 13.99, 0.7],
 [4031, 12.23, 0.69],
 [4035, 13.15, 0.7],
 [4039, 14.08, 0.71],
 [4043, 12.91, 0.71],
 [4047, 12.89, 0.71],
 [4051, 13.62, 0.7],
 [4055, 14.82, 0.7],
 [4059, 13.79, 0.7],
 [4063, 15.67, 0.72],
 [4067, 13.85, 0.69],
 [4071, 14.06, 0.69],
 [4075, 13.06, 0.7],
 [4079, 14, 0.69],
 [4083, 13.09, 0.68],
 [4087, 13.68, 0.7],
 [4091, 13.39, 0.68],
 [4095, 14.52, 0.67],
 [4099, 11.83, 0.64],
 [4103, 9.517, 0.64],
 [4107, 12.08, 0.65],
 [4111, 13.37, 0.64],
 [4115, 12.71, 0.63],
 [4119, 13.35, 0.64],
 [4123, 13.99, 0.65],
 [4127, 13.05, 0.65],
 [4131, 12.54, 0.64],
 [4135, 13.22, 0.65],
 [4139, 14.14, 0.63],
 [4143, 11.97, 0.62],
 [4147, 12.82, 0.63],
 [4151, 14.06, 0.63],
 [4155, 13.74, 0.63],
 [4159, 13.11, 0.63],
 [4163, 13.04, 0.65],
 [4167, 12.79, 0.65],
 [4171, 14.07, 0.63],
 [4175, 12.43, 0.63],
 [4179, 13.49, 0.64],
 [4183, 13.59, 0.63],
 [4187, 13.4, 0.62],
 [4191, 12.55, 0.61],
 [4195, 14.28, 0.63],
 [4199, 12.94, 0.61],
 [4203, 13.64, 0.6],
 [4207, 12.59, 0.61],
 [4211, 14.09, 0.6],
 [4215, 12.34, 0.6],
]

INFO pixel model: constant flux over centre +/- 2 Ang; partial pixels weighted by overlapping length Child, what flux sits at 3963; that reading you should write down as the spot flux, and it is 9.206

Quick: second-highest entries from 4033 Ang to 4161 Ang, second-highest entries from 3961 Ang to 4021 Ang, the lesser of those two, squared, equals 198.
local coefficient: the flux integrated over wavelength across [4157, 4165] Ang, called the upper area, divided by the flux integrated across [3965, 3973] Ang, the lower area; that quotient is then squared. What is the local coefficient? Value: 4.93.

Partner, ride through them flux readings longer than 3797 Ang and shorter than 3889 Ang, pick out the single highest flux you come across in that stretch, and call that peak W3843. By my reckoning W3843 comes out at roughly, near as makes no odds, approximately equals 14.81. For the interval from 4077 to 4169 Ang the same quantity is 14.52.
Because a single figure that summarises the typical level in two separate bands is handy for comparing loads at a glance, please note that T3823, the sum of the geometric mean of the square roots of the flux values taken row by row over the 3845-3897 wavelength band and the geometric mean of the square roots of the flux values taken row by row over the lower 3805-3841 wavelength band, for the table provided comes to 6.83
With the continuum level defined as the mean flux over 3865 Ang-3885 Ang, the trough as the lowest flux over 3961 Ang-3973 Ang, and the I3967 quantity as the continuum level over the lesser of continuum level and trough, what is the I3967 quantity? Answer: 2.4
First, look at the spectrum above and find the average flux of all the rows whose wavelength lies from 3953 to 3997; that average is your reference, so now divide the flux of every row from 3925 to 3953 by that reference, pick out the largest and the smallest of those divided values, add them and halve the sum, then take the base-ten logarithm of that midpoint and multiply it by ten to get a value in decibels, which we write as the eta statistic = -1.18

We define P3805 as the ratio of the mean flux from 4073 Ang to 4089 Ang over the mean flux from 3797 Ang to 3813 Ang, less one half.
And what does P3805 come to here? 0.73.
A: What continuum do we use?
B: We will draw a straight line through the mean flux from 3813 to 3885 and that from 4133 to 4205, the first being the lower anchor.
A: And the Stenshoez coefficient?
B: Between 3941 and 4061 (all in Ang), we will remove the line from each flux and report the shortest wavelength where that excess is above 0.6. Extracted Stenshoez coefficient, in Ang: 3943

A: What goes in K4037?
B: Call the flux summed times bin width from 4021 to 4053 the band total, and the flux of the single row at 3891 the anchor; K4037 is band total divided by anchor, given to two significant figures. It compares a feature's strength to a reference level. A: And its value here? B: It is 41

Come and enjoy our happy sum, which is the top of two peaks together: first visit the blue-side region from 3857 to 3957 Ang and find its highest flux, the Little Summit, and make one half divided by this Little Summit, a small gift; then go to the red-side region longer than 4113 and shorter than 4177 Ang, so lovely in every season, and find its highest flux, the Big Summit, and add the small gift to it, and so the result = 14.2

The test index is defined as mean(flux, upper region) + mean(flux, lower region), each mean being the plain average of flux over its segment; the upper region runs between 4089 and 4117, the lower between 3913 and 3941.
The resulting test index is 23.1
